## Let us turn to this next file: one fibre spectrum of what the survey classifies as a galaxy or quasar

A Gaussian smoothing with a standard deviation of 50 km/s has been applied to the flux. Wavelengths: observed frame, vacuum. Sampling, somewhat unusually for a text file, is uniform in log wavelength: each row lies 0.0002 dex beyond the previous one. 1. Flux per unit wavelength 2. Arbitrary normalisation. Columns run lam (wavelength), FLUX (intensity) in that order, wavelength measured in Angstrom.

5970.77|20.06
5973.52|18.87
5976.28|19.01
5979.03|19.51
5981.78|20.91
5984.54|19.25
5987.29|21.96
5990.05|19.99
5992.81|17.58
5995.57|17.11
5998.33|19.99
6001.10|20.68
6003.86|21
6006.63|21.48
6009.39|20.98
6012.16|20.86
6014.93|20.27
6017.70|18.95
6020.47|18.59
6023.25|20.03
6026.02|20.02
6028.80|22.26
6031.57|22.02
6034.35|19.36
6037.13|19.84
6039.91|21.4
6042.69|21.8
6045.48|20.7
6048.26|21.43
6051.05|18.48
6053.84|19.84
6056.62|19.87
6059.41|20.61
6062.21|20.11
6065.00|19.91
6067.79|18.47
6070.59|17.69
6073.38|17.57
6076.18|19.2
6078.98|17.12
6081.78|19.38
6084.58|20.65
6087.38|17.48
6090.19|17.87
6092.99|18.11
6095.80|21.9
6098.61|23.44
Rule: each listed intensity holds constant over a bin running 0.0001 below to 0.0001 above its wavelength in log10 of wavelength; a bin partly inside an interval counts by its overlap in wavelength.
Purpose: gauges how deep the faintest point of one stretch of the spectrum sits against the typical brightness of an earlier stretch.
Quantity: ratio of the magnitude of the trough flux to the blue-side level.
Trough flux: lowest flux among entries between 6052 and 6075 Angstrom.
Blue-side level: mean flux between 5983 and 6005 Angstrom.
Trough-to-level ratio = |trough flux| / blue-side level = 0.89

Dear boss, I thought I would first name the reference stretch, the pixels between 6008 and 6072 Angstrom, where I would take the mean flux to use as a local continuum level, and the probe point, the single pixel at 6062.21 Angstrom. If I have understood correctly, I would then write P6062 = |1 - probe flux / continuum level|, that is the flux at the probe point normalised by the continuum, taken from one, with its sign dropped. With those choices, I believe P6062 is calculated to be 0.00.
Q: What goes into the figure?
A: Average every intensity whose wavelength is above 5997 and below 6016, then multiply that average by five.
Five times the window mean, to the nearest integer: 104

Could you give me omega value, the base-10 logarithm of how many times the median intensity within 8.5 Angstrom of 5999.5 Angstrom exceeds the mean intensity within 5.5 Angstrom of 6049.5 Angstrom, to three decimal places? 0.005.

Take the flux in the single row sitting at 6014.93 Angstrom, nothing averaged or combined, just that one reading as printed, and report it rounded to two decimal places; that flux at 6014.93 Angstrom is 20.27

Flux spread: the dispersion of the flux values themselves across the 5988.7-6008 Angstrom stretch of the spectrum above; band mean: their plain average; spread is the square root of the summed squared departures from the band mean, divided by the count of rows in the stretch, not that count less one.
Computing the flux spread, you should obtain 1.6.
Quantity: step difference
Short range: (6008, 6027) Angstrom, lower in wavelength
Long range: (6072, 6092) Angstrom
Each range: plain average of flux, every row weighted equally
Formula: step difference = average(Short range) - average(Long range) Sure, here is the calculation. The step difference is 1.5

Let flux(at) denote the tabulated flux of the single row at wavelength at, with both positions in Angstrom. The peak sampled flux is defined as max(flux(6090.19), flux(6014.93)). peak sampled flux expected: 20.27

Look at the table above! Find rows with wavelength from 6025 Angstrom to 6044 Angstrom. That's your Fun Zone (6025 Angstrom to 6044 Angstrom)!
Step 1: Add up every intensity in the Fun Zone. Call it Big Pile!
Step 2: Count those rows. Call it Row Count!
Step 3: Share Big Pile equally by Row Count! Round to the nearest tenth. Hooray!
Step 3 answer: 21.0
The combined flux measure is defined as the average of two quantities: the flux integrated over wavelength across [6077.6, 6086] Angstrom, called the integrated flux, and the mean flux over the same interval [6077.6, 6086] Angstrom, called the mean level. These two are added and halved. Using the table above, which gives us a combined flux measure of 90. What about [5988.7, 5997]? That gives 85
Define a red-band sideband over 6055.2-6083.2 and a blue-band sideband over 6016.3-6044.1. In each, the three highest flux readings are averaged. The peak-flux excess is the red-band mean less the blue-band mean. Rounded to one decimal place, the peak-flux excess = -1.8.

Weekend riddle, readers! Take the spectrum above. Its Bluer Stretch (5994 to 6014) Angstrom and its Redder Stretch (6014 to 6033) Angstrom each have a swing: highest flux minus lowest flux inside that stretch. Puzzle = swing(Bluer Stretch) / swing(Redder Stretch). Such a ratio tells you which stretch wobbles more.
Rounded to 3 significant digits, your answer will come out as 1.19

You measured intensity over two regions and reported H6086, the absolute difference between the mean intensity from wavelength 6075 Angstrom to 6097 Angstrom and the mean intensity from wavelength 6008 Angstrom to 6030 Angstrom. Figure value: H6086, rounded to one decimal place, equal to 1.3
